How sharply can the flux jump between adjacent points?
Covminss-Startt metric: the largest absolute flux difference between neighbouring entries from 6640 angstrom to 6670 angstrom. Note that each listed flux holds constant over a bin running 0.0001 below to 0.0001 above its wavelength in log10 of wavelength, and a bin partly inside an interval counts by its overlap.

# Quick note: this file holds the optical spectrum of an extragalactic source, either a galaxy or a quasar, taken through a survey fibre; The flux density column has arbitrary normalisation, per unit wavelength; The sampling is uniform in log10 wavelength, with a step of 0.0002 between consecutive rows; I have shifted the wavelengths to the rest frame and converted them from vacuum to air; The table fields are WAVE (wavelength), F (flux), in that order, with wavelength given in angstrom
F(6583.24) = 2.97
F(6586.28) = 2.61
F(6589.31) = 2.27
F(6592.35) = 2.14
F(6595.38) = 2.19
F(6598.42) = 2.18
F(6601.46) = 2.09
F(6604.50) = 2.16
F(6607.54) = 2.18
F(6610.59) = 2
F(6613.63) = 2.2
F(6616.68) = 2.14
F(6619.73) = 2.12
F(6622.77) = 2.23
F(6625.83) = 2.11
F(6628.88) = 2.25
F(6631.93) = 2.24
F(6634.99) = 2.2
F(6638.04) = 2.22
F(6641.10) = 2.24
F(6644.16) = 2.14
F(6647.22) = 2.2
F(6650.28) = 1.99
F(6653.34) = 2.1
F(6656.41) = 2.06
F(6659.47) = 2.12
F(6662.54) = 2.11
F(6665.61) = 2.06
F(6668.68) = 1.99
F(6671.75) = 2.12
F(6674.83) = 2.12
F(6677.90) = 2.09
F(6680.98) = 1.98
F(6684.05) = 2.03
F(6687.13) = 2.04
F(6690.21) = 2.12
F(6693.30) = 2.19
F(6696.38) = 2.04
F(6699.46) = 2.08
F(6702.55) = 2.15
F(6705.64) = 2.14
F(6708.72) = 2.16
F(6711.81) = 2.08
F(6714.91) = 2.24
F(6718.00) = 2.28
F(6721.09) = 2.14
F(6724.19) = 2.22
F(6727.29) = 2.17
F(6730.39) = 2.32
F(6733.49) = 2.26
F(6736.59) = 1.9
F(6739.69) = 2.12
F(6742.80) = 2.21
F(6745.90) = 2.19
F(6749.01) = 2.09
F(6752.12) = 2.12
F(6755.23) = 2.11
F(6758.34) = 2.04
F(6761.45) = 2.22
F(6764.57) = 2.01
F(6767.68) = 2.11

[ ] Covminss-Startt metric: 0.21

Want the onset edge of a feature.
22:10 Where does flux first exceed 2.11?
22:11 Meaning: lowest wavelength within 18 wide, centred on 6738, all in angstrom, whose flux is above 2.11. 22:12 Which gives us 6730.39 angstrom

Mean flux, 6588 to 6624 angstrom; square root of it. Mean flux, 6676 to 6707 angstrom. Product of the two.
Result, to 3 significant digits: 3.06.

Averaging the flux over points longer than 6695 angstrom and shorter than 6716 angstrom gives 2.13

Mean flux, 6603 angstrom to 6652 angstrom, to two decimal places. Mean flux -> 2.16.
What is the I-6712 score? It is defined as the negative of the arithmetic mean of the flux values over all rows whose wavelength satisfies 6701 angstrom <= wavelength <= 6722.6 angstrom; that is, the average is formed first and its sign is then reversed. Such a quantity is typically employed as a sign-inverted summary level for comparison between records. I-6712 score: -2.17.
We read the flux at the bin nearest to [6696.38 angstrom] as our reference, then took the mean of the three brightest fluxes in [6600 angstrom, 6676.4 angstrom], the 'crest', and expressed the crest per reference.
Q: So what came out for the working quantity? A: 1.10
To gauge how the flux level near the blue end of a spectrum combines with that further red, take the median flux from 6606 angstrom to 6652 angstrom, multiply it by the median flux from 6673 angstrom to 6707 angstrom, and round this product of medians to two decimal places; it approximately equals 4.60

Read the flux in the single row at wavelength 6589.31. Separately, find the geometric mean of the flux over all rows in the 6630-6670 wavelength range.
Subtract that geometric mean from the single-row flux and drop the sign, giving 0.14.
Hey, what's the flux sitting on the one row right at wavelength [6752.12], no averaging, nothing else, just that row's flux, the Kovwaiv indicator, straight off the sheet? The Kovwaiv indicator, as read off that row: 2.12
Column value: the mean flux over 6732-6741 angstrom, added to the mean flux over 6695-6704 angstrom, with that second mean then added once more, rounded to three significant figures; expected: 6.27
